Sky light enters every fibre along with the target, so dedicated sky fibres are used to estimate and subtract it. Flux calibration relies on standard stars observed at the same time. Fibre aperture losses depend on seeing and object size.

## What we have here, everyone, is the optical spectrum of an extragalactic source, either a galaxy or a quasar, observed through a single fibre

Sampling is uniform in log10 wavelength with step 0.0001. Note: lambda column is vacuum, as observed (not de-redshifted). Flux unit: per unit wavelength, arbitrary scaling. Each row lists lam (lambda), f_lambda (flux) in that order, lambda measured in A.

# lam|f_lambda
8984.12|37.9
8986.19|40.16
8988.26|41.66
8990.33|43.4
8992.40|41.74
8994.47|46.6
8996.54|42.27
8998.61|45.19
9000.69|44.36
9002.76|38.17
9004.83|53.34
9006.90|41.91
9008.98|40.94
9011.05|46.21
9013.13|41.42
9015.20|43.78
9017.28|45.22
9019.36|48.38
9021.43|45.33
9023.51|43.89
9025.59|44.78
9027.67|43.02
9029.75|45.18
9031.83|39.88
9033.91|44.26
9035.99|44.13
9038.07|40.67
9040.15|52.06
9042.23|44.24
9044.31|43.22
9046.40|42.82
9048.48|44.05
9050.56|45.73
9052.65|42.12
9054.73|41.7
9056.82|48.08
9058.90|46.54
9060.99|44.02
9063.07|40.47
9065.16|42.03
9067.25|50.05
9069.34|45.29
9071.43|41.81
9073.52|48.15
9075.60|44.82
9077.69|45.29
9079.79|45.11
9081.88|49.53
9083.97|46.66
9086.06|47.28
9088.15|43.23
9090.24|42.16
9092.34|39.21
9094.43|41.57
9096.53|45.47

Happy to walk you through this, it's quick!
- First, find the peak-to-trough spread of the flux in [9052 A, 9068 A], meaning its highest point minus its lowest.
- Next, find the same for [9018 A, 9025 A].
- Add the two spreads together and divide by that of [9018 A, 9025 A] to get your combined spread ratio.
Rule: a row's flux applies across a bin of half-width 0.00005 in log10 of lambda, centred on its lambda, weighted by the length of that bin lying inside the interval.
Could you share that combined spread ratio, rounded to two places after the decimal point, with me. 3.13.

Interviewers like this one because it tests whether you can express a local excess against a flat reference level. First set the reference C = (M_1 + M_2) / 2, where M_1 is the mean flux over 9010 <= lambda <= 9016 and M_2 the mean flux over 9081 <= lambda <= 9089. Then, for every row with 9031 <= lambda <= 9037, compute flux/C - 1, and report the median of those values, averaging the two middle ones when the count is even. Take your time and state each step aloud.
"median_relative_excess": -0.025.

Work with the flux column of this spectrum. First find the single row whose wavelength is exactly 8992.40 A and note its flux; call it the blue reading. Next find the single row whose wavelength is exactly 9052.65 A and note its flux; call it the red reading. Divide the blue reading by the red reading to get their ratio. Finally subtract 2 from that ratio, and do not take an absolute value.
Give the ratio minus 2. -1.009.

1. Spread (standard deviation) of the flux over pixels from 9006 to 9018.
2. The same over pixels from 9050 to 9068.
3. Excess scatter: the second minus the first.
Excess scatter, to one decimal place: 1.1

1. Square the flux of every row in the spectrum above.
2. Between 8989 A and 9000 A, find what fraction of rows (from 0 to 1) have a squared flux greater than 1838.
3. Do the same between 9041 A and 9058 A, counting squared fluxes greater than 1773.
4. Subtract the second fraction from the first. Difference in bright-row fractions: -0.275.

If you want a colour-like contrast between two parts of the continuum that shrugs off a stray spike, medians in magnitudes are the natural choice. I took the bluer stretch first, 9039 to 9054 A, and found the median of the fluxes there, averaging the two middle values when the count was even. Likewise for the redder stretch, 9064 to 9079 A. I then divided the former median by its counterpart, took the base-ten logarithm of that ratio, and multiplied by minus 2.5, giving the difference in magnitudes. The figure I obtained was 0.03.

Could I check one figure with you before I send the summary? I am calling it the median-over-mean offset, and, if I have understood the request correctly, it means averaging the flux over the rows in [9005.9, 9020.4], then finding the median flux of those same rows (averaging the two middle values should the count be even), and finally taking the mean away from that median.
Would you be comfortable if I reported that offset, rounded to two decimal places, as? -0.20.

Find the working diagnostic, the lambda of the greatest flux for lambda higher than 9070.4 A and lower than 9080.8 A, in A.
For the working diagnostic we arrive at 9073.52 A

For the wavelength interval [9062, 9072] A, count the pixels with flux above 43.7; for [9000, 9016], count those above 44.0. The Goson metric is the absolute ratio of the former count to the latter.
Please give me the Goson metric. 0.7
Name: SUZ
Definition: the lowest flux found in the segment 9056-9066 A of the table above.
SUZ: 40.47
